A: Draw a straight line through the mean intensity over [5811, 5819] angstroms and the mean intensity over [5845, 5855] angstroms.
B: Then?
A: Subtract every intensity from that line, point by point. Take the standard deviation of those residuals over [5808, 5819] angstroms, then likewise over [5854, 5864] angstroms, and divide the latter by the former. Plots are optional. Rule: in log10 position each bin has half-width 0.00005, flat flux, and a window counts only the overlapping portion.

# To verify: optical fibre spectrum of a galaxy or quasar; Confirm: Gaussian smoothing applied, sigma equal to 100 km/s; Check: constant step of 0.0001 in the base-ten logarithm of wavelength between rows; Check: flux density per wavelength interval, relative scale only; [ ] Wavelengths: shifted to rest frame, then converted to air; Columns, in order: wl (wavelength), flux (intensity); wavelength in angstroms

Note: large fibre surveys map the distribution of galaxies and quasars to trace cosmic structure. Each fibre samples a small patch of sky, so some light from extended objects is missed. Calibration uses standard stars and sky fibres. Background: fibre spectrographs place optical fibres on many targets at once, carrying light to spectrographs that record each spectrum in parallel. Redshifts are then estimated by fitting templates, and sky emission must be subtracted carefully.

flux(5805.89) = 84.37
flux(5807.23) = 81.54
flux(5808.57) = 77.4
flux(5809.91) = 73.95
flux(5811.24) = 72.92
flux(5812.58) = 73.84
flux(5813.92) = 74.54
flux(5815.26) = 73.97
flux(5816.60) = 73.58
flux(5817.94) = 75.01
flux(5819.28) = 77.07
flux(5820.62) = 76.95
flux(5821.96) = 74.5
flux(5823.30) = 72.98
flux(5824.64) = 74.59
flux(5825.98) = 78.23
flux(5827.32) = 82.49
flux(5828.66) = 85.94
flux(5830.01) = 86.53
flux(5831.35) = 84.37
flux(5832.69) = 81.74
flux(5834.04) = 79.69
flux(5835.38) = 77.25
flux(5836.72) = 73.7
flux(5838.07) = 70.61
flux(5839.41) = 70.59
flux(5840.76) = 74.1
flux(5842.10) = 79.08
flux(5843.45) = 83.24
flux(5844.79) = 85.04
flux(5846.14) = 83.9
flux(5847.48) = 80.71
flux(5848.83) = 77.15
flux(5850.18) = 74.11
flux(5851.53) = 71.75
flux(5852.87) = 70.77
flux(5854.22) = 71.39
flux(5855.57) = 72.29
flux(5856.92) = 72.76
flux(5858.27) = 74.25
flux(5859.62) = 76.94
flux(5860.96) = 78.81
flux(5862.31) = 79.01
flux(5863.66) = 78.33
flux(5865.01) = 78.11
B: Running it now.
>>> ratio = 2.1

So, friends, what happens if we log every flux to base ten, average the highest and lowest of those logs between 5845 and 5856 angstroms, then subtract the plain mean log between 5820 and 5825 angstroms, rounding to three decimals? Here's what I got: 0.013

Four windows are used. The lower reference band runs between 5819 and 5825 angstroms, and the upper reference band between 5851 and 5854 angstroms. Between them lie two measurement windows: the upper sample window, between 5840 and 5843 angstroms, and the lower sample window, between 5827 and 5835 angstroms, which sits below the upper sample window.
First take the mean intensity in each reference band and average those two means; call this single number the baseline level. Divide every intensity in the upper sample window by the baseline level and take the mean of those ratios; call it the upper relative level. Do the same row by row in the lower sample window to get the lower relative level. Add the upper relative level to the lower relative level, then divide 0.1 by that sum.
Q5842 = 0.0458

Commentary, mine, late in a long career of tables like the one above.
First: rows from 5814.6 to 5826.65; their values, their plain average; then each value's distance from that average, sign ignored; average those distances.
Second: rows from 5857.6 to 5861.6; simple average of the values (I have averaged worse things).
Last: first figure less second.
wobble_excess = -75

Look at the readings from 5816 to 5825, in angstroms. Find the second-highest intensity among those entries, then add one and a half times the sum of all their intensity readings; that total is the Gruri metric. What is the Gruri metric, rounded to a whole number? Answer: 864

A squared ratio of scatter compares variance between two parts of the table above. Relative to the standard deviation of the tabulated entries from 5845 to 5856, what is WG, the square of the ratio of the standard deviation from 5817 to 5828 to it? 0.4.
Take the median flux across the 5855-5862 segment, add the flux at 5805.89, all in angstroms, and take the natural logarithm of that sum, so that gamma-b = 5.07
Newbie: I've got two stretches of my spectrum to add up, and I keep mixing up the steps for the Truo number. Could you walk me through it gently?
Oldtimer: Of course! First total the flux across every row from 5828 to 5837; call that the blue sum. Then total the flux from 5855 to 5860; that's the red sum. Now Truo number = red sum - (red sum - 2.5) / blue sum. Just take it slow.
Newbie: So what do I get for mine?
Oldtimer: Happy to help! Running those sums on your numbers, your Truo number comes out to 296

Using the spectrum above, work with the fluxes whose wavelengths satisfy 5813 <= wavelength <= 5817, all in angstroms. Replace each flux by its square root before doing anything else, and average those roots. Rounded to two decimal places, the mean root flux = 8.60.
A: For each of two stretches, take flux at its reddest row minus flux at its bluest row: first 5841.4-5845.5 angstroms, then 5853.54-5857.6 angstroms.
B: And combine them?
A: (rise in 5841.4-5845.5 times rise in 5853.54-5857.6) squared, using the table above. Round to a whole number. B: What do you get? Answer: 67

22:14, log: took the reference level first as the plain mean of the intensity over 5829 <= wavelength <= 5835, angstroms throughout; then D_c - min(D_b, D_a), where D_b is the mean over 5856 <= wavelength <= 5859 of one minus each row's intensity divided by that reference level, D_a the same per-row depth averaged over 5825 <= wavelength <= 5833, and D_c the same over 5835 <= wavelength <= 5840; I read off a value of 0.12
